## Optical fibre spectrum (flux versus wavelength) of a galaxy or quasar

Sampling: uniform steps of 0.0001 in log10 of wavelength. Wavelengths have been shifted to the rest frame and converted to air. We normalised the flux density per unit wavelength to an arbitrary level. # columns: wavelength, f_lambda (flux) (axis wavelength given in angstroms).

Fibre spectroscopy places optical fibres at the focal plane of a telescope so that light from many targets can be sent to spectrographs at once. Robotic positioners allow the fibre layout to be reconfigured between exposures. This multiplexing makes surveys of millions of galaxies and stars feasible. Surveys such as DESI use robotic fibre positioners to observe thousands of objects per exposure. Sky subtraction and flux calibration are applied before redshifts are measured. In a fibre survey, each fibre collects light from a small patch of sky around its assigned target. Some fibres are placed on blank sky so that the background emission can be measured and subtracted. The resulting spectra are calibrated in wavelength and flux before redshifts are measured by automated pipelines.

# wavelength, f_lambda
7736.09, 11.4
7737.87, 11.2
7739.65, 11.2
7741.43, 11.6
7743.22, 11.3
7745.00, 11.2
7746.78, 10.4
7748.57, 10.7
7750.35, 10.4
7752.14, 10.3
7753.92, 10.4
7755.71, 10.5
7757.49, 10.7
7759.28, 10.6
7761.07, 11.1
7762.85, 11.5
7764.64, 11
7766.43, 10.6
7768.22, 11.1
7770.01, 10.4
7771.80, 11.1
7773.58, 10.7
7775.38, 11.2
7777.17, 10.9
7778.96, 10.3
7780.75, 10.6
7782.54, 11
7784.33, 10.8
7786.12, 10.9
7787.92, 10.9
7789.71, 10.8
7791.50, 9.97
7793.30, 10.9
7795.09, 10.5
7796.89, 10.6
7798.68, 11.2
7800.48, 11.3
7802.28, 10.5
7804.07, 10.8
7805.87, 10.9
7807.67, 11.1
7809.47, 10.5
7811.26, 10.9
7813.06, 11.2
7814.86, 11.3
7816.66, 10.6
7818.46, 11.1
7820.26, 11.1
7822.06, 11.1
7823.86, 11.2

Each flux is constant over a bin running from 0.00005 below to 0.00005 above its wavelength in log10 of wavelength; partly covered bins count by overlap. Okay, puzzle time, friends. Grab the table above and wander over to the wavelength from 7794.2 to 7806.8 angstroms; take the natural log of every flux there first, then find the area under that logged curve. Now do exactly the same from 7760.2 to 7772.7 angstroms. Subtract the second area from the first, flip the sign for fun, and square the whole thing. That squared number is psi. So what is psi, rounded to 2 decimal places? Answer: 0.00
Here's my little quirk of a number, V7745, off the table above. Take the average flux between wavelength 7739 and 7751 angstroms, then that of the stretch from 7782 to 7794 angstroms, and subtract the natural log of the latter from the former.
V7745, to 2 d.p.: 8.60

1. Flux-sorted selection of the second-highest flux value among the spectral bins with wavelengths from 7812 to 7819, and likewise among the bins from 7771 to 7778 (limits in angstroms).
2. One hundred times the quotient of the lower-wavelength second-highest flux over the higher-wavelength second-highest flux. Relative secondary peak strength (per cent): 99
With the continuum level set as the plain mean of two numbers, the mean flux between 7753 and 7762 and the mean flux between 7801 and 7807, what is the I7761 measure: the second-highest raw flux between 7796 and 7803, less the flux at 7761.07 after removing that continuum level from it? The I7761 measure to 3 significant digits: 10.8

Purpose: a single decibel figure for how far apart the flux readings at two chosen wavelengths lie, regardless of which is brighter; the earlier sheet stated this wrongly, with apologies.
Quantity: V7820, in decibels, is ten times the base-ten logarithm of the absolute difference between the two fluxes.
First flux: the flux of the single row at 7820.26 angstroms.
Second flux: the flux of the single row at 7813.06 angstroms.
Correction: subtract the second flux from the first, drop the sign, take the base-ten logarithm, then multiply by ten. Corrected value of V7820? -10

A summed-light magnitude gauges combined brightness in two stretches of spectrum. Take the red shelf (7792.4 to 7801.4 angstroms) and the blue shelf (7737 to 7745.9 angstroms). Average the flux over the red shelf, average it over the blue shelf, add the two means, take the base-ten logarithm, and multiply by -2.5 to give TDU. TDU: -3.37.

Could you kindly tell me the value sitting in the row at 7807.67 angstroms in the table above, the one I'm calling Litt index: 11.1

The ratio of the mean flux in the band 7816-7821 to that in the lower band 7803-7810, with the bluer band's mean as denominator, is 1.01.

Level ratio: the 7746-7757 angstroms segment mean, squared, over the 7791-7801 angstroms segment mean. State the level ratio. 10.2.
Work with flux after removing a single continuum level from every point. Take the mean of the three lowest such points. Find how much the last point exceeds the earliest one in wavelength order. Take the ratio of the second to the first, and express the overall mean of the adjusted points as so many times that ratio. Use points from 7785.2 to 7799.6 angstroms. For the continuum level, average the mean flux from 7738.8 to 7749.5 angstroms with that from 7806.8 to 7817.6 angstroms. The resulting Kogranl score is 0.60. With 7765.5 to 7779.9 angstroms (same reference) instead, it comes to -0.40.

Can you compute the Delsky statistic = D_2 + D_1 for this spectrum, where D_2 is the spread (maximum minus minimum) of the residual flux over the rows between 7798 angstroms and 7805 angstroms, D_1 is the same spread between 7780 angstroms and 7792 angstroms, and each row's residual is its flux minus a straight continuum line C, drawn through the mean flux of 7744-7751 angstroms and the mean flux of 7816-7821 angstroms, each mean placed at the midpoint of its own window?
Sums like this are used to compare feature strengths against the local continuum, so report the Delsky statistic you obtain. 1.87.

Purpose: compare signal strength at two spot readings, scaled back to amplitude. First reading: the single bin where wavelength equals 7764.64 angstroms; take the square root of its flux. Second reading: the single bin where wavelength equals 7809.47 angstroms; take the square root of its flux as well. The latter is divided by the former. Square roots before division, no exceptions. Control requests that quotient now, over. 0.98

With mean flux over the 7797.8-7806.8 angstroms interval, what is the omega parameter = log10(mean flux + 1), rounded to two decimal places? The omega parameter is 1.08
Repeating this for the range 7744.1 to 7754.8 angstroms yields 1.06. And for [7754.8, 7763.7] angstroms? 1.07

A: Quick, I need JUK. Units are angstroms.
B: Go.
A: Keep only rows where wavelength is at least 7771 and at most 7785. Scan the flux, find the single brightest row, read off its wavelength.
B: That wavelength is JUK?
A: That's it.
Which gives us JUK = 7775.38 angstroms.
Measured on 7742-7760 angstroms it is 7743.22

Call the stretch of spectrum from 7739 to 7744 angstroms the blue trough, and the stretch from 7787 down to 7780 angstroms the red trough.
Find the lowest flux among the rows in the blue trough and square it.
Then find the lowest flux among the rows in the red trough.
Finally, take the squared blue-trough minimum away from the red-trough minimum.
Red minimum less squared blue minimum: -115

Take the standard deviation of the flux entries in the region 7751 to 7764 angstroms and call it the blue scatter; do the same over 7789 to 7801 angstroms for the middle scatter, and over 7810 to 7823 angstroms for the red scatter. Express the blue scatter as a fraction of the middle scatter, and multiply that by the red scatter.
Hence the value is 0.2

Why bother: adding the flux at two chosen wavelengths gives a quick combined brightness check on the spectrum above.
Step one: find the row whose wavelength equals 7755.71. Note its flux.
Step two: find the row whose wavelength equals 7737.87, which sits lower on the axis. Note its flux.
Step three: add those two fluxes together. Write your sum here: 21.7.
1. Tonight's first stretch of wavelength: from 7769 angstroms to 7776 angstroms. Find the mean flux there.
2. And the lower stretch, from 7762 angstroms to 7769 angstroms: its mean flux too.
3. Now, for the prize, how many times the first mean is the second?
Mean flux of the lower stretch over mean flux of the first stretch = 1.018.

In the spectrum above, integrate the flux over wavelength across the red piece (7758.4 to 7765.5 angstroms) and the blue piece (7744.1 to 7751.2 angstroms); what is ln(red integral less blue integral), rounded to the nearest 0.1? 1.0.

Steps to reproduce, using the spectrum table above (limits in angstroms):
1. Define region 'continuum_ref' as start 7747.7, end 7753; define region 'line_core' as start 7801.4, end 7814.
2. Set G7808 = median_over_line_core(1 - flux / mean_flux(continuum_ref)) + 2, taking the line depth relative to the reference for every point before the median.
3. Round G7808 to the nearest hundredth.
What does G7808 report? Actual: 1.96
